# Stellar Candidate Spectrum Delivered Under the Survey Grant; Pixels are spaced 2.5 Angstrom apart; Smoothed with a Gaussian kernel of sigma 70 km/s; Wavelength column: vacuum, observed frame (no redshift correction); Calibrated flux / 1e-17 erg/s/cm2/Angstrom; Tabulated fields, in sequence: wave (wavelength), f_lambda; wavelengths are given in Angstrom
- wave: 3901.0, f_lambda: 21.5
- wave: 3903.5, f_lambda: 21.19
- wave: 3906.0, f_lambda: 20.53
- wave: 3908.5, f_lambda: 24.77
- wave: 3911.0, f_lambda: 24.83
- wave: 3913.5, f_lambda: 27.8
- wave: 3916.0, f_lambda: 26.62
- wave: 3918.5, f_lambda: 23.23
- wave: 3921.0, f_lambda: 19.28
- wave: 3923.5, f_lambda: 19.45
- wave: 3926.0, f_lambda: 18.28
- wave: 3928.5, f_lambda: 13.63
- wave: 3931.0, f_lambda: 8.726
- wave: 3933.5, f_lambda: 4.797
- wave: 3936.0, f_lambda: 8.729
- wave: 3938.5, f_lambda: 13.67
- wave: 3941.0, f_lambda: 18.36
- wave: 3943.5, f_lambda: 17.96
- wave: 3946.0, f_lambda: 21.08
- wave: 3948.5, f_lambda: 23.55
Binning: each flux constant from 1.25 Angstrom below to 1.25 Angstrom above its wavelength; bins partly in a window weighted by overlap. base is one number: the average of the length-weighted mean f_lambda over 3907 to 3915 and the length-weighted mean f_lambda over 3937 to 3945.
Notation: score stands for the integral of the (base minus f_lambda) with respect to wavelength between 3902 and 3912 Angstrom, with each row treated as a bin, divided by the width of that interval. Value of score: -2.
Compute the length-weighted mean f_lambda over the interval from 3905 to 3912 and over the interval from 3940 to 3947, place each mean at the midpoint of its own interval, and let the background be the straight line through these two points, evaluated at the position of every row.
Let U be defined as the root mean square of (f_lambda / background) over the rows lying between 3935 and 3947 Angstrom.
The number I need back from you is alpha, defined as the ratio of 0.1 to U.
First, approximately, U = 0.86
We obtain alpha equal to 0.116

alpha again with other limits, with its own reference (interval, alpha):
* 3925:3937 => 0.177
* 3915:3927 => 0.102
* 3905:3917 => 0.092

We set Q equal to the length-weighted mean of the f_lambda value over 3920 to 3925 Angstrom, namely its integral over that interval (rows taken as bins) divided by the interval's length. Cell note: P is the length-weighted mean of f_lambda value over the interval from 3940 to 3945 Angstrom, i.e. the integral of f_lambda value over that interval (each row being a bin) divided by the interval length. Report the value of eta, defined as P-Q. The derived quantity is -1.0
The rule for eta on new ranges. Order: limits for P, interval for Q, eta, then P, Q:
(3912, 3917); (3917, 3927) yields 6.9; 27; 20.3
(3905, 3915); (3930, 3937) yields 17.3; 25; 7.3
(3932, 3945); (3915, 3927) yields -8.5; 13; 21.3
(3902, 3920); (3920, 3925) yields 4.7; 24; 19.3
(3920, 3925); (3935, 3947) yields 3.3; 19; 16.0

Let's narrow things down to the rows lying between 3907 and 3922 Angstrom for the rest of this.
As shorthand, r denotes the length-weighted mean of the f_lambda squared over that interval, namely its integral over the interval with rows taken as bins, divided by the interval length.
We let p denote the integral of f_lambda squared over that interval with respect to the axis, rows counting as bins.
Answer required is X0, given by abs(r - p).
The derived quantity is 8465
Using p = 9070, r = 605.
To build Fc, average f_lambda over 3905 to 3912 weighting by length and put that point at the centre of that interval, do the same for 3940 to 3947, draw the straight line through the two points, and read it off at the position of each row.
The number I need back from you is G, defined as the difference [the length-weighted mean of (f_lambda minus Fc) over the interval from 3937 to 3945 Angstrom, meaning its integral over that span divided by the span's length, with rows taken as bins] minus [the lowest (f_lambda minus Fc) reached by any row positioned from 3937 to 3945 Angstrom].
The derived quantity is 3.2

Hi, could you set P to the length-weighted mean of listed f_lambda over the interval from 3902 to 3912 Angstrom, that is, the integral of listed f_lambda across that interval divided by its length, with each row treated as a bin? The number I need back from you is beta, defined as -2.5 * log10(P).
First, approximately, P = 23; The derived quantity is -3.4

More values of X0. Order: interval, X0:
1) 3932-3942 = 1343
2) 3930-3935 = 198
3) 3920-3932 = 2982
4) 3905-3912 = 3317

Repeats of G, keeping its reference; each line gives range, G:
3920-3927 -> 0.4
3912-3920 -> 2.1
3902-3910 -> 1.7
